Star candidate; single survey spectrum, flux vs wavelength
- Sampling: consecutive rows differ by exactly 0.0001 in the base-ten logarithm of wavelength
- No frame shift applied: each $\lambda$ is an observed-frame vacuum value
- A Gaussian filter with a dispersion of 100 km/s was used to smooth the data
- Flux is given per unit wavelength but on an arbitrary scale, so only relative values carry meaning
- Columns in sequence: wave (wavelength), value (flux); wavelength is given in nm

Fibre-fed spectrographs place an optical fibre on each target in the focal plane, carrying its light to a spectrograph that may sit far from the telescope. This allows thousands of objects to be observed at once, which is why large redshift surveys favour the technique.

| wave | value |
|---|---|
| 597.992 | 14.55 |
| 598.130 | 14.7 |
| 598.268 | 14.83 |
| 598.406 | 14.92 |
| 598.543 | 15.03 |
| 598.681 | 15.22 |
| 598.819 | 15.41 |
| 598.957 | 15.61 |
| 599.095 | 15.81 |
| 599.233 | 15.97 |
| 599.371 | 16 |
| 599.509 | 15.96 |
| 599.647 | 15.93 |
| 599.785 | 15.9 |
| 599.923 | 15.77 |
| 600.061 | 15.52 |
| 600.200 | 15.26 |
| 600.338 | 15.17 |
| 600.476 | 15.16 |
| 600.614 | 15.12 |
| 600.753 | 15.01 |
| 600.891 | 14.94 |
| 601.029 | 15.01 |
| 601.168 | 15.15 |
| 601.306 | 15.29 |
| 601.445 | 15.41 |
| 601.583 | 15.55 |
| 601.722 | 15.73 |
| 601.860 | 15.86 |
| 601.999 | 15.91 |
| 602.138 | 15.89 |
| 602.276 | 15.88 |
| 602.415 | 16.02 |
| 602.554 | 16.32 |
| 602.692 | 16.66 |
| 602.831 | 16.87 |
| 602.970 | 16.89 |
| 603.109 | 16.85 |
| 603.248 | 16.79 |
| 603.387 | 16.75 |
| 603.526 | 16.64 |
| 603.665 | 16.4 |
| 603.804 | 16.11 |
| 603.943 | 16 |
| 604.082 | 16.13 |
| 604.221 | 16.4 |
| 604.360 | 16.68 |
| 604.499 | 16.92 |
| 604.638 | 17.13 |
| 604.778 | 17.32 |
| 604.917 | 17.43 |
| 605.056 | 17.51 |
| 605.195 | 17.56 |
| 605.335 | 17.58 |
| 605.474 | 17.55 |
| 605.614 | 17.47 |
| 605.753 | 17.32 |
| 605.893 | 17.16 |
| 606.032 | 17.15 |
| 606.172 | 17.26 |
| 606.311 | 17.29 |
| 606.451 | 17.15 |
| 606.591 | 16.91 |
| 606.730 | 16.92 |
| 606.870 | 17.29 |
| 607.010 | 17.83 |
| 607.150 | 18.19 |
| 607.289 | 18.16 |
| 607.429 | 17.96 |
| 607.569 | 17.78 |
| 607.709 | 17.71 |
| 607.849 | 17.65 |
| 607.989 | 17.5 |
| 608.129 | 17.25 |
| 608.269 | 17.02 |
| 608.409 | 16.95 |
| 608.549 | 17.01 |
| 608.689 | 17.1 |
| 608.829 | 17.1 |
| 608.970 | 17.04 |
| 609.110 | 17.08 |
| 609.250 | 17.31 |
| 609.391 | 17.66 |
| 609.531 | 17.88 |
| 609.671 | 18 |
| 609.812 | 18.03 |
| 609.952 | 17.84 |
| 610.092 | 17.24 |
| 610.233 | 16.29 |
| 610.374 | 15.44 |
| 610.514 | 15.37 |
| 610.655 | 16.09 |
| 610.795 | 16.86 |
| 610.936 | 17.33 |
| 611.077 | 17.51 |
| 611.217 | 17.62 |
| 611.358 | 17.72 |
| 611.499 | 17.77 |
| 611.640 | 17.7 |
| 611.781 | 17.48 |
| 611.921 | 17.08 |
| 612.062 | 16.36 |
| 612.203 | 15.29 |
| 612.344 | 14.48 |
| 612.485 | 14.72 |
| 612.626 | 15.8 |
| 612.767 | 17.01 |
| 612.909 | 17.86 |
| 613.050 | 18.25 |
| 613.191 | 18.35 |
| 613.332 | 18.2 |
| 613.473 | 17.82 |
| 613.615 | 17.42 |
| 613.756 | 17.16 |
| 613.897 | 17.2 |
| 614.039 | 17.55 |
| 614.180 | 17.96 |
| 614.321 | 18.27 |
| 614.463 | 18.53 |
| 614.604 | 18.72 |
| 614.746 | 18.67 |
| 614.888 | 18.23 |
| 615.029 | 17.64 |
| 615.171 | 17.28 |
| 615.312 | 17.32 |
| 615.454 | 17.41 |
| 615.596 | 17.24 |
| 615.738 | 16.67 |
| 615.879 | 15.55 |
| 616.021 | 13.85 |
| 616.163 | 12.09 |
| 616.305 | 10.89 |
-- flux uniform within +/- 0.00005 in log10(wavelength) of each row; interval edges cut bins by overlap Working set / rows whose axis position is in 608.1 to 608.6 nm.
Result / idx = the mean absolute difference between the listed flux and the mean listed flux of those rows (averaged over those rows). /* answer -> 0.1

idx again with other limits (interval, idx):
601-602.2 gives 0.3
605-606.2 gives 0.2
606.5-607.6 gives 0.4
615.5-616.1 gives 1.1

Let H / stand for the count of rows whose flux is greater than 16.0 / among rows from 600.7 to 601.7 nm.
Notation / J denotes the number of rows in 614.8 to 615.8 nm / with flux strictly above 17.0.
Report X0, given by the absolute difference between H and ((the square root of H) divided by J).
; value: 0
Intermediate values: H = 0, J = 6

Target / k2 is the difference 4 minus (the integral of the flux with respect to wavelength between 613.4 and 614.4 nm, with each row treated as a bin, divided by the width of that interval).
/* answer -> -13.6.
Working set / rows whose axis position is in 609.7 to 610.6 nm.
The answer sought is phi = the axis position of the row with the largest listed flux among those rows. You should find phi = 609.812 nm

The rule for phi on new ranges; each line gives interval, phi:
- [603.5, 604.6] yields 604.499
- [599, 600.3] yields 599.371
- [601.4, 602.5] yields 602.415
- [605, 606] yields 605.335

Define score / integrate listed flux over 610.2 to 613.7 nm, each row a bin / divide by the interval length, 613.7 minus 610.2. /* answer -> 16.88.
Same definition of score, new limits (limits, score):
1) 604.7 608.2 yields 17.47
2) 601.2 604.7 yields 16.27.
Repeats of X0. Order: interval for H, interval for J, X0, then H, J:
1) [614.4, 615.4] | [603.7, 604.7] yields 4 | 7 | 1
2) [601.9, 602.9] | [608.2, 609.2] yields 4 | 4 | 6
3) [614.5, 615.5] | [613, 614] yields 7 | 7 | 7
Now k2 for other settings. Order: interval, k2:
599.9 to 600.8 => -11.3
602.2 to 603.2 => -12.5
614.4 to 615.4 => -14.0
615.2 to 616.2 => -11.9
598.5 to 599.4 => -11.6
